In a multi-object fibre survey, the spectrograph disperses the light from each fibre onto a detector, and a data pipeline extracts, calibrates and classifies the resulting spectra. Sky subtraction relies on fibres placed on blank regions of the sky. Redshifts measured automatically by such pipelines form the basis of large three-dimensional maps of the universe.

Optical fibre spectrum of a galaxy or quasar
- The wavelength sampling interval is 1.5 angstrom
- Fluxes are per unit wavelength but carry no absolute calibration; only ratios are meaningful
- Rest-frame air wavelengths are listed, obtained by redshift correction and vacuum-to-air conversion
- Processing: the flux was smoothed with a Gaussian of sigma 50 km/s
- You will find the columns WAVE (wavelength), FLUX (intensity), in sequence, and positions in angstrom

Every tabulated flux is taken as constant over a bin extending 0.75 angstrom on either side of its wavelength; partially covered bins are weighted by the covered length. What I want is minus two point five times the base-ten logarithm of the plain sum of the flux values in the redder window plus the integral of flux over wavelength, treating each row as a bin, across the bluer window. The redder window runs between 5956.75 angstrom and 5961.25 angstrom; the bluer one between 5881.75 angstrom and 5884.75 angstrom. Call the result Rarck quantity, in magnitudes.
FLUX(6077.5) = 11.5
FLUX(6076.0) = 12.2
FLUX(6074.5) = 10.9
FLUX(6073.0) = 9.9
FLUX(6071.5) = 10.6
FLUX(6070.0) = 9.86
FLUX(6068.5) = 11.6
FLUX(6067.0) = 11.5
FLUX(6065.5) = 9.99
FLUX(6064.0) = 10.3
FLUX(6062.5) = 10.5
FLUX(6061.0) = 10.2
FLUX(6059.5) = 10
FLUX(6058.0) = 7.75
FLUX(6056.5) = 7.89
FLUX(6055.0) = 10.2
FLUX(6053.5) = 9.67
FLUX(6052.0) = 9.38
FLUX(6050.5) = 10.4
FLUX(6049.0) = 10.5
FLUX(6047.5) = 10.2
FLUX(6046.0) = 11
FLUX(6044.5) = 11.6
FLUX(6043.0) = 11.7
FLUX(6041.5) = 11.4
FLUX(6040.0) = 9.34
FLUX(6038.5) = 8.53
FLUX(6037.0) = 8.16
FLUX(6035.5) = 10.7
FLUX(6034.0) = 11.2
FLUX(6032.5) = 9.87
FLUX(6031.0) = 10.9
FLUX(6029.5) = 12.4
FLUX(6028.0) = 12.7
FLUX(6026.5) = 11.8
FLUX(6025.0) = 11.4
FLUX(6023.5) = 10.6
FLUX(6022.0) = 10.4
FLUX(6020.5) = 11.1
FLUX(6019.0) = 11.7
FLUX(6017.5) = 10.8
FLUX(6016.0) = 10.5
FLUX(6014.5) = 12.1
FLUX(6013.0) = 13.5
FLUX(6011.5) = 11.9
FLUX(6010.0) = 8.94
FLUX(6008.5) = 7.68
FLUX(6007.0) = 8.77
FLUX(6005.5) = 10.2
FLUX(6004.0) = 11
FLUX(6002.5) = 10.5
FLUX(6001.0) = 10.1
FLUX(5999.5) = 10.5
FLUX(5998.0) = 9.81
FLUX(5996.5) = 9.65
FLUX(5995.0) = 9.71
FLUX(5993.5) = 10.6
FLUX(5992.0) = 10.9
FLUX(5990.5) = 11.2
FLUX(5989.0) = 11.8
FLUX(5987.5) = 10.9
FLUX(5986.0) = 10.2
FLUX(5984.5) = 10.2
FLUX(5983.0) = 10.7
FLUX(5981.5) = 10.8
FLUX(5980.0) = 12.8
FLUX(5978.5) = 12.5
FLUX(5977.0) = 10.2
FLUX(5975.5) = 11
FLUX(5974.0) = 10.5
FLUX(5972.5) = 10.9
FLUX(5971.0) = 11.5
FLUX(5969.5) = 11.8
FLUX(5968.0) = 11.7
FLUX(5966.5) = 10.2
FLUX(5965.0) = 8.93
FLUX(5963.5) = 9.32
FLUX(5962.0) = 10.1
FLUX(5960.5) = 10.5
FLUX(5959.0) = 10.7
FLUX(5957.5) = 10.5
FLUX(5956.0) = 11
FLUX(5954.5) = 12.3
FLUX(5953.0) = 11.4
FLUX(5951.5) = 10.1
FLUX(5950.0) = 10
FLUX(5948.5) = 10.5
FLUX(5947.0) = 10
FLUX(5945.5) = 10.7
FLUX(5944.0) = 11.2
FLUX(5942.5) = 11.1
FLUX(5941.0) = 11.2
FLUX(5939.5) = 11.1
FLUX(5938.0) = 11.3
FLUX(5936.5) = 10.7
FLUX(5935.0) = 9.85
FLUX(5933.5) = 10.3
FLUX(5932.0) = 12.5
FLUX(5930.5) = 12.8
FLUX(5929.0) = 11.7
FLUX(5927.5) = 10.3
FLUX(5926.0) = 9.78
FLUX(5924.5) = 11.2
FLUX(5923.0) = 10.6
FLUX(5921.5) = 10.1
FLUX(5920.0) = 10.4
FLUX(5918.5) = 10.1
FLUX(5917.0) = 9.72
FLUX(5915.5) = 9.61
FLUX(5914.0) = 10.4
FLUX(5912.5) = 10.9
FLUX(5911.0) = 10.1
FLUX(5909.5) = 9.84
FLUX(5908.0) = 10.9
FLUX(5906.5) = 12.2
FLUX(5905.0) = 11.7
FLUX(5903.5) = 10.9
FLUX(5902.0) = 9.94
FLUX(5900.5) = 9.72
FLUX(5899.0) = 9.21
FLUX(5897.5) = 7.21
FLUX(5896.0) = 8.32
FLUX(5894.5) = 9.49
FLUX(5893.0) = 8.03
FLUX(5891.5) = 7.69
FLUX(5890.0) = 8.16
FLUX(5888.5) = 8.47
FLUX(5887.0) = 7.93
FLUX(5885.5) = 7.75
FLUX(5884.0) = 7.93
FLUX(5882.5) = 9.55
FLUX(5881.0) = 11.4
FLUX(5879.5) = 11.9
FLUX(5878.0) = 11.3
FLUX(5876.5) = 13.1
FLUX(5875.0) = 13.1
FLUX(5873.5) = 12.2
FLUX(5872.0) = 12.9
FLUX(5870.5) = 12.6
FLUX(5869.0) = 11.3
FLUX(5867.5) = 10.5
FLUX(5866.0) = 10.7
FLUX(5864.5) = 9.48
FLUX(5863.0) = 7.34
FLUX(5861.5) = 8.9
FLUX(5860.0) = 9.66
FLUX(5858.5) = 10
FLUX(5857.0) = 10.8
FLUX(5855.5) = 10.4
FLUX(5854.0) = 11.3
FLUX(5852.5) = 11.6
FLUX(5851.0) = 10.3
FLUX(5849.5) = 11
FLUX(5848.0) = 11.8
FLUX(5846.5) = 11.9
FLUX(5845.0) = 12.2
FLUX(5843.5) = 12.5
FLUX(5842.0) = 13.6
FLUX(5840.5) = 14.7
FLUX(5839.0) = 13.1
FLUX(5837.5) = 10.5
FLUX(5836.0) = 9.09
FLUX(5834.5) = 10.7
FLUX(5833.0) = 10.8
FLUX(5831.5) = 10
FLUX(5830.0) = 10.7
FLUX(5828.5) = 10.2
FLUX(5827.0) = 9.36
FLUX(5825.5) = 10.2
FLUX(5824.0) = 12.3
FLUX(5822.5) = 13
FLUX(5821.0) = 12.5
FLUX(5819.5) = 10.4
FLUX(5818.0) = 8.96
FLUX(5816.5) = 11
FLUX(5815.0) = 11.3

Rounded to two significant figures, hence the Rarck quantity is -4.4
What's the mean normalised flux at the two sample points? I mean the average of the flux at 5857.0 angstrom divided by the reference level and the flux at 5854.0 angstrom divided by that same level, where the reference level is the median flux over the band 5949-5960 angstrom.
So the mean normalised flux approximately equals 1.03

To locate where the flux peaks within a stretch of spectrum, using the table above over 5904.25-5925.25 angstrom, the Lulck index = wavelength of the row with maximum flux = 5906.5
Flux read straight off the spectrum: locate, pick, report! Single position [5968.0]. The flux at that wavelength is 11.7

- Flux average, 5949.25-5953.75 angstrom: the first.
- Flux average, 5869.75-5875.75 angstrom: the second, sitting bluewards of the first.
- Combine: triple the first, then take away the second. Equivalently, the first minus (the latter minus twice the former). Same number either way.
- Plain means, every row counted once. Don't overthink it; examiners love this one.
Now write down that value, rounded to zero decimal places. 19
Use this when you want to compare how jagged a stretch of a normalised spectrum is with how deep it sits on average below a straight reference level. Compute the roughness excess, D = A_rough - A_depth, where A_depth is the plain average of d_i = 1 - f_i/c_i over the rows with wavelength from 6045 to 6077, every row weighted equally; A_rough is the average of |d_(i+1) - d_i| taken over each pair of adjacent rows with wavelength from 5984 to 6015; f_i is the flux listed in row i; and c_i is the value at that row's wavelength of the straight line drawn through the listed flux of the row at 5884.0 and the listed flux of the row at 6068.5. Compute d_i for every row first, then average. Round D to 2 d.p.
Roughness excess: -0.03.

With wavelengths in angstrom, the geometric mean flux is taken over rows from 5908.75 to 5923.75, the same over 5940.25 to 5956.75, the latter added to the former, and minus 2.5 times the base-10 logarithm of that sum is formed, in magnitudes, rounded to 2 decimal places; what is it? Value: -3.31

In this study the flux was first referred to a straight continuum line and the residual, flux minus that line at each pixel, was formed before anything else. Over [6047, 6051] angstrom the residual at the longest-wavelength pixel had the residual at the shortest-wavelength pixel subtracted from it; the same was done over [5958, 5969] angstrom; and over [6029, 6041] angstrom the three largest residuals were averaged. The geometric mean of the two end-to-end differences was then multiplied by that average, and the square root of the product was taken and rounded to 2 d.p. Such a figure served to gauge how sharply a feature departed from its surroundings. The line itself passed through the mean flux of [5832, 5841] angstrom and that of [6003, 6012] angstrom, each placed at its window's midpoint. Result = 1.00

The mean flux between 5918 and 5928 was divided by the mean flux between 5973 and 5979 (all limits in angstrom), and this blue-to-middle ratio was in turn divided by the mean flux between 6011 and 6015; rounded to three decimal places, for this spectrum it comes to 0.075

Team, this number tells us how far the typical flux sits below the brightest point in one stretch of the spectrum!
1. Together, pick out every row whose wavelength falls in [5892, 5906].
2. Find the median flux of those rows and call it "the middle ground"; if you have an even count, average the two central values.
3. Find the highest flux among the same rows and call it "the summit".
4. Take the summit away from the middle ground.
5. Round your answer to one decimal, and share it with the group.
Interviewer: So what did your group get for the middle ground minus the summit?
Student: -2.2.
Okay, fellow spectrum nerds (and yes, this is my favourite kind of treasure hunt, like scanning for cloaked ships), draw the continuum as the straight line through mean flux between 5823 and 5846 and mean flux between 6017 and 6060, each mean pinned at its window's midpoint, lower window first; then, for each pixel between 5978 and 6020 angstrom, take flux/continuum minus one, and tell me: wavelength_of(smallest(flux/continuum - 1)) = 6008.5 angstrom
